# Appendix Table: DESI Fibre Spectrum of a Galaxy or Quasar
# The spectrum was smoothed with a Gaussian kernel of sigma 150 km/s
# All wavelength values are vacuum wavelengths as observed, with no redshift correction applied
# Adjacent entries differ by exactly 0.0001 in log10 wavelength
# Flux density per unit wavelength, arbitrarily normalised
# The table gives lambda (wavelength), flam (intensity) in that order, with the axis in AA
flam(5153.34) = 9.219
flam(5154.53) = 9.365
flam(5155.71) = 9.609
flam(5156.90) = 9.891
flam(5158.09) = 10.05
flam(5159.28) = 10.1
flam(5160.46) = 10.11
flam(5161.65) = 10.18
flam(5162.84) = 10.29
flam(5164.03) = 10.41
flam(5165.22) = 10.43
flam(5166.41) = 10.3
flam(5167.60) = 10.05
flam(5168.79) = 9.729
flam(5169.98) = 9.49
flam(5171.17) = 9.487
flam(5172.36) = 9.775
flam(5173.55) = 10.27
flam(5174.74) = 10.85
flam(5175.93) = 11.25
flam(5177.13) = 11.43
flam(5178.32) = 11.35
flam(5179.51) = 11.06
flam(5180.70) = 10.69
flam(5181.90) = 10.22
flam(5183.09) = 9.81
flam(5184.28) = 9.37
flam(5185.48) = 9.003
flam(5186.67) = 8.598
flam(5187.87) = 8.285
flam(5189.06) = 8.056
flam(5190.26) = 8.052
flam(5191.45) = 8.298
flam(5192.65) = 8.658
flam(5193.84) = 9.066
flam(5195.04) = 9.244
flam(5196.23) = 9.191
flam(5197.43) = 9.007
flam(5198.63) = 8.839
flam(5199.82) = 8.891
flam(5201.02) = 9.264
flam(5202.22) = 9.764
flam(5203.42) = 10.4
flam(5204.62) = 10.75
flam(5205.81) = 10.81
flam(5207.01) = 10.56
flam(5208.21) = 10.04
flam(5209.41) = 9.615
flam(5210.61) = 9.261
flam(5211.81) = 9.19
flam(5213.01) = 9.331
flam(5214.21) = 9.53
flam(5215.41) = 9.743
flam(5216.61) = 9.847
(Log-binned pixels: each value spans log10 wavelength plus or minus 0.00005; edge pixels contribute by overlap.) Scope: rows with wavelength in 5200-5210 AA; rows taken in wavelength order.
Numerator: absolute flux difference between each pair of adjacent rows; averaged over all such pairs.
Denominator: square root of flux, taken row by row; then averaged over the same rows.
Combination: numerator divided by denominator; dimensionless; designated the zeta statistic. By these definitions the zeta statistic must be 0.12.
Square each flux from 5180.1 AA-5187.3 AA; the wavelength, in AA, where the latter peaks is 5180.70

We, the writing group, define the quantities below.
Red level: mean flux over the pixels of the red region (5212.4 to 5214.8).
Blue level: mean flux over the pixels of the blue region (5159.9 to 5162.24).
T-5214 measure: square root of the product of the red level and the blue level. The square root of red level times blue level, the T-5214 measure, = 9.8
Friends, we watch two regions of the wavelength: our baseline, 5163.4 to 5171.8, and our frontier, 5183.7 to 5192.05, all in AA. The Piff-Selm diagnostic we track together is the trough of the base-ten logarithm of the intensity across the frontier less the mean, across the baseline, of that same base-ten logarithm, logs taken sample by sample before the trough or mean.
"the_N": -0.09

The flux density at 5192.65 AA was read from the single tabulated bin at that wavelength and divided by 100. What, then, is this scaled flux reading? 0.087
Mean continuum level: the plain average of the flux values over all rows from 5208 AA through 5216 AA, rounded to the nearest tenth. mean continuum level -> 9.5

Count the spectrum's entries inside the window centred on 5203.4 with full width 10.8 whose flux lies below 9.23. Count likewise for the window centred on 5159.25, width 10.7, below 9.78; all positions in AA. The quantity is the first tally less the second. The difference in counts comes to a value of 0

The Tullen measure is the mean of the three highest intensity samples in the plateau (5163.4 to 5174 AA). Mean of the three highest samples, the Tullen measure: 10.4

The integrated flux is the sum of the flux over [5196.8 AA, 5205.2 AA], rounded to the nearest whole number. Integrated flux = 67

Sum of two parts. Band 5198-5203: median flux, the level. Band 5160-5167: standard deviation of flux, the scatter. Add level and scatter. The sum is 9.2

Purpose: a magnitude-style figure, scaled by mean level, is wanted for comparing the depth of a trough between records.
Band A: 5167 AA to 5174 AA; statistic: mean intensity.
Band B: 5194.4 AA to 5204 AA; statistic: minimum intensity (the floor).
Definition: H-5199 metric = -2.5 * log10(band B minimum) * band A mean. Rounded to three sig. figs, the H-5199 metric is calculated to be -23.2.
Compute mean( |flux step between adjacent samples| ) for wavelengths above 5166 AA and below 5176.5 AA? 0.322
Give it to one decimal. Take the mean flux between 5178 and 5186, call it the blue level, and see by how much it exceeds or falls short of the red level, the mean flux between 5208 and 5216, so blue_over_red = 0.7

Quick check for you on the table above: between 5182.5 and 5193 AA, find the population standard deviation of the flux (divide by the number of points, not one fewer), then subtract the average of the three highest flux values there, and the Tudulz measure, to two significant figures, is -8.8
